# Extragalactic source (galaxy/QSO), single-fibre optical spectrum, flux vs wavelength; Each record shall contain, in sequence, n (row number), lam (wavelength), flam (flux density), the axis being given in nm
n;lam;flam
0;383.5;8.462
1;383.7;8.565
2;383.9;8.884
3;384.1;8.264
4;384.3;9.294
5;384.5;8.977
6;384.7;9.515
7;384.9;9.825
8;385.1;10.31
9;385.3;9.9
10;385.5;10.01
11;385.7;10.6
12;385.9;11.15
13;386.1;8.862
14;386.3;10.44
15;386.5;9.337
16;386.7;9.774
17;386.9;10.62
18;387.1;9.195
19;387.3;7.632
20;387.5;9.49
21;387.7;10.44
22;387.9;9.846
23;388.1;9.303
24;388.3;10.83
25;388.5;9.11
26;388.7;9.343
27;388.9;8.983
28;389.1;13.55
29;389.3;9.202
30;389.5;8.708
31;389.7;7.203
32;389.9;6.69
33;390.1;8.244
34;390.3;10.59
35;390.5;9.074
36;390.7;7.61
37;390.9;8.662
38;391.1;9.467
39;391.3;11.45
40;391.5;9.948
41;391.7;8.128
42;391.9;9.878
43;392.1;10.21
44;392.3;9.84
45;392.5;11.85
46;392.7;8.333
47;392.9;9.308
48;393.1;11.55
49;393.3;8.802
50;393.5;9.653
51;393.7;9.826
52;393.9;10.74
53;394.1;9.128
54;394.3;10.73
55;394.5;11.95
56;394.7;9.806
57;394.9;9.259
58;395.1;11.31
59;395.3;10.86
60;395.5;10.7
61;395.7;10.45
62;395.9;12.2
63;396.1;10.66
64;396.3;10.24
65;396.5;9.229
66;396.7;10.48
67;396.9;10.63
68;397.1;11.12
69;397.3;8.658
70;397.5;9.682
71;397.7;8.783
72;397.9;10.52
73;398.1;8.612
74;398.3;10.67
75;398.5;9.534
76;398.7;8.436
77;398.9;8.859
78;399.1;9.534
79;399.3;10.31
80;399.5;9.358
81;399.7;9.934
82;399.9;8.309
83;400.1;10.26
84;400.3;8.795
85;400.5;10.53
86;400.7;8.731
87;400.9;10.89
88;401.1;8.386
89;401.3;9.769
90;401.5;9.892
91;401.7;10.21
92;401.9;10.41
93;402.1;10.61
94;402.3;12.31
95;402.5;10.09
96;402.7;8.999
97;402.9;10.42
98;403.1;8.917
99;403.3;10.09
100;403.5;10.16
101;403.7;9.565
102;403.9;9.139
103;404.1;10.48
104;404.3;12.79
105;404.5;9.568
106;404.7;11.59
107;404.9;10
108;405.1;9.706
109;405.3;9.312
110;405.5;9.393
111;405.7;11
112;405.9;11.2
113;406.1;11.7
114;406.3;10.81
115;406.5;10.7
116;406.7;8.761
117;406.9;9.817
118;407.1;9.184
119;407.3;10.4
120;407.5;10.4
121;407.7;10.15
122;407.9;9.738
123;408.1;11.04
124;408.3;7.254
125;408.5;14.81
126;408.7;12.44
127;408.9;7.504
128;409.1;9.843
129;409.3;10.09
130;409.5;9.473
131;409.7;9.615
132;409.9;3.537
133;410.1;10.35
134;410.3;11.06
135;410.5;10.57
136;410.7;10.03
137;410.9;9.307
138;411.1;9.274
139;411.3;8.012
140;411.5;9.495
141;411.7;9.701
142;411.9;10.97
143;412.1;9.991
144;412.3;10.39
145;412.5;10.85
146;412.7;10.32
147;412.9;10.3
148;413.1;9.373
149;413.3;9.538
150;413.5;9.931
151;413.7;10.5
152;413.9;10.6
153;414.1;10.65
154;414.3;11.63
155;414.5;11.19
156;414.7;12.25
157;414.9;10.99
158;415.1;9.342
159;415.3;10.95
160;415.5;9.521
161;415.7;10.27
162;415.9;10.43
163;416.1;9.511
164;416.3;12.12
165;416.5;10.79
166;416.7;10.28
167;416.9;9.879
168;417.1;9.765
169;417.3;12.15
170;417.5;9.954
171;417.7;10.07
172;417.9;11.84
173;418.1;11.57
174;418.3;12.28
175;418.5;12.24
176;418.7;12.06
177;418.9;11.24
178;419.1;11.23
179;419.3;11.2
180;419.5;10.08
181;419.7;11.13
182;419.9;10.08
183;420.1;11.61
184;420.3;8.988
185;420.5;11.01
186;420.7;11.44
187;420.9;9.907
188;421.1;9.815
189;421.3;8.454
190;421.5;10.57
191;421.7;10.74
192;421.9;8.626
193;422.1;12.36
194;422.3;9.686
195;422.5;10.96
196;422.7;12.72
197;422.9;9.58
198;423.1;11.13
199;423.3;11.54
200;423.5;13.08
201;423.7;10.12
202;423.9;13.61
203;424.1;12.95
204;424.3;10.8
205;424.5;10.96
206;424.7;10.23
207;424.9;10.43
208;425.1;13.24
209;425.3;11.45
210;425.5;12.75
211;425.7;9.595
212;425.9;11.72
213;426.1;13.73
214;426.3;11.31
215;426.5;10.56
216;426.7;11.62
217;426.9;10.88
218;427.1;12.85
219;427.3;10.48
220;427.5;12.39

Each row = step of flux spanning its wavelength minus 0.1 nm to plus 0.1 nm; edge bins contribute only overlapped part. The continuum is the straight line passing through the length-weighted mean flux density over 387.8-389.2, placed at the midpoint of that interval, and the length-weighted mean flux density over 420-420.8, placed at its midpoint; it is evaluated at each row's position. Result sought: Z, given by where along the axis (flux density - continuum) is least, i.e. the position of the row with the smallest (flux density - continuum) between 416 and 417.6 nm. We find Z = 416.1 nm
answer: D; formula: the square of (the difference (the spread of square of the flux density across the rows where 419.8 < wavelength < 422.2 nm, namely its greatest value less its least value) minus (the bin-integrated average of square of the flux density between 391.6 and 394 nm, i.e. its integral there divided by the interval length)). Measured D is 282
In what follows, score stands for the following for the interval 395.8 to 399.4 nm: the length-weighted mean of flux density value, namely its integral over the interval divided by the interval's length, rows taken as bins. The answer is 9.9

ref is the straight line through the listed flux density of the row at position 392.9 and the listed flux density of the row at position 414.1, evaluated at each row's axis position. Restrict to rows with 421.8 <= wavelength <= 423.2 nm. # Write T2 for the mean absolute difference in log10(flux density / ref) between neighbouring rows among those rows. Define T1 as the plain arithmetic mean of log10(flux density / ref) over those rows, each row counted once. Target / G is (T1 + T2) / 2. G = 0.036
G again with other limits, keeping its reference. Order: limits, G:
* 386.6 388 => 0.042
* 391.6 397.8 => 0.041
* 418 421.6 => 0.016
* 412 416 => 0.010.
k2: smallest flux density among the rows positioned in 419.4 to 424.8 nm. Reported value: 8.454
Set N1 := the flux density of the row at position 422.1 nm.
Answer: 12.36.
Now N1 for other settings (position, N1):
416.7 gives 10.28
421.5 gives 10.57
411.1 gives 9.274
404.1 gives 10.48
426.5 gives 10.56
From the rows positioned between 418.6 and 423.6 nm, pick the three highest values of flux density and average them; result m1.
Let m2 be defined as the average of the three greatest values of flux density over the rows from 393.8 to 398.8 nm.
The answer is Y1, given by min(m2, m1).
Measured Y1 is 11.8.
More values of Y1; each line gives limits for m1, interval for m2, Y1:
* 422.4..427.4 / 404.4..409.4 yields 13.0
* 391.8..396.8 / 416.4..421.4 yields 12.0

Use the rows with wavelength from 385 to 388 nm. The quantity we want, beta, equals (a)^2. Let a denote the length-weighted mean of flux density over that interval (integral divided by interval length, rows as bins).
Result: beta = 97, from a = 9.8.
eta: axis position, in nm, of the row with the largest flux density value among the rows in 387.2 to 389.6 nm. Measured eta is 389.1 nm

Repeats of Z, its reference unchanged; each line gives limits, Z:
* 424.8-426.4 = 425.7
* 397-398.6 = 398.1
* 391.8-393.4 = 392.7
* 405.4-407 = 406.7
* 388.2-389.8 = 389.7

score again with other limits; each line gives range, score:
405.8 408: 10.3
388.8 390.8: 9.0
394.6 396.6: 10.5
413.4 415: 11.0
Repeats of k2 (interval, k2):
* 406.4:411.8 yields 3.537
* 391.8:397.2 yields 8.333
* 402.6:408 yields 8.761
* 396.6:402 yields 8.309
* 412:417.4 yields 9.342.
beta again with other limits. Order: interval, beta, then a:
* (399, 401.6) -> 92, 9.6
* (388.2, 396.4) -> 97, 9.9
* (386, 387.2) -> 94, 9.7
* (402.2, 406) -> 105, 10.2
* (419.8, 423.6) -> 113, 10.6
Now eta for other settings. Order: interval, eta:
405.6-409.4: 408.5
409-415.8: 414.7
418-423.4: 422.7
